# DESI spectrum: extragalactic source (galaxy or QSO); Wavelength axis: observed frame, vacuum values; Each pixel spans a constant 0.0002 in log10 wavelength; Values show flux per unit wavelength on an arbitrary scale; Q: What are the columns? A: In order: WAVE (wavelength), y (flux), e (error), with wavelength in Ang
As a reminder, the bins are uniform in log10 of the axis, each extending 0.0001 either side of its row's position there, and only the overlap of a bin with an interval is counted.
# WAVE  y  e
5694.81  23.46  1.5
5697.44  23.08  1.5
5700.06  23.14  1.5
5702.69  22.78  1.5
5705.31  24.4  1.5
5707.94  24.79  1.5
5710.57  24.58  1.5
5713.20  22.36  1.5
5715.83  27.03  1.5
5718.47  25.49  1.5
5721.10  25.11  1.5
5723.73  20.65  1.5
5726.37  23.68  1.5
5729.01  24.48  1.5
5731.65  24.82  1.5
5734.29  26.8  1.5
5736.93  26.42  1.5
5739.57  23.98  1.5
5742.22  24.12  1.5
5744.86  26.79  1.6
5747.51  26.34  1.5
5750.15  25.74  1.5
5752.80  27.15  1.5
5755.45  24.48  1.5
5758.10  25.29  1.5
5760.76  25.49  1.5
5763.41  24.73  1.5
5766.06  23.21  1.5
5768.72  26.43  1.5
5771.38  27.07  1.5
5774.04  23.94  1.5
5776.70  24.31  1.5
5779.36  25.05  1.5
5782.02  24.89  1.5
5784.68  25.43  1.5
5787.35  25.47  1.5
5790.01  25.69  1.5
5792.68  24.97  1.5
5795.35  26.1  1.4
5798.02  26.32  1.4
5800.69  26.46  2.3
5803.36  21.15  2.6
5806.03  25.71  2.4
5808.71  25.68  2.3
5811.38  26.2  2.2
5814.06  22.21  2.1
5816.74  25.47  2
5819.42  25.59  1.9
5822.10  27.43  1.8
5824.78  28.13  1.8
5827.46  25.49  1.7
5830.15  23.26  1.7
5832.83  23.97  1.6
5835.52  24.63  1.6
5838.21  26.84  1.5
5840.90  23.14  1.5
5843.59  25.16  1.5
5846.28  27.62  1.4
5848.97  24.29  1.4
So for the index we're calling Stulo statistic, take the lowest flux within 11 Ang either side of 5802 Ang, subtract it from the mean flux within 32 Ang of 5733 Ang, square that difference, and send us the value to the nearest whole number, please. 14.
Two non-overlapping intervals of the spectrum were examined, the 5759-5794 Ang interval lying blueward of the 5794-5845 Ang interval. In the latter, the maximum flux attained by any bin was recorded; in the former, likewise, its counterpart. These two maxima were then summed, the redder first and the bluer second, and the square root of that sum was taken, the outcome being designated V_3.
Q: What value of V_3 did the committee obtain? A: 7.43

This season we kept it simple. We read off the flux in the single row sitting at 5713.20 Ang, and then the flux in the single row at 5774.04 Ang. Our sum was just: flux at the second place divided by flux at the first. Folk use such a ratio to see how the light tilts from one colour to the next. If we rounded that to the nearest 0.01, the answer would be 1.07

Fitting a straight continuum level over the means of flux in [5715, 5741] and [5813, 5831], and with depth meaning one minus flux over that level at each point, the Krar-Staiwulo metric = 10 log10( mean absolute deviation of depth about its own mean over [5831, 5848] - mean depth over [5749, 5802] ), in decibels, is -12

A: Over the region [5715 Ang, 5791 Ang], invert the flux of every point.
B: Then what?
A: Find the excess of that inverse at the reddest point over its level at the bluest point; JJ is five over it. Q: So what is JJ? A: 2591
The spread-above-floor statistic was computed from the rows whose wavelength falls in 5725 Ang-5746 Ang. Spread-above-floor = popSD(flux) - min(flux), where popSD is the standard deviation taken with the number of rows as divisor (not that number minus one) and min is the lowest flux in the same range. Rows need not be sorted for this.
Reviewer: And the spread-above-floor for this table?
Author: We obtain -22.4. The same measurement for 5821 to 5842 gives -21.3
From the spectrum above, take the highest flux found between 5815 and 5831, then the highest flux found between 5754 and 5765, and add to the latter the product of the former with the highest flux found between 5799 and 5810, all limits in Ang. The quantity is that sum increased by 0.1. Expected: 770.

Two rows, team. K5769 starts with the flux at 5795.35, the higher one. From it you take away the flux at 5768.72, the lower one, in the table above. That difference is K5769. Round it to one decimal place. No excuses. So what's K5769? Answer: -0.3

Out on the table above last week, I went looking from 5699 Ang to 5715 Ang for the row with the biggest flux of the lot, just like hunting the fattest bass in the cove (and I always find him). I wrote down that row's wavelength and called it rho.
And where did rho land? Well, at 5707.94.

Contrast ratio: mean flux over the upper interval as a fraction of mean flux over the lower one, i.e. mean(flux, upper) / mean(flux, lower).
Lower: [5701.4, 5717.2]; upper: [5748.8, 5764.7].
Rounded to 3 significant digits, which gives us 1.05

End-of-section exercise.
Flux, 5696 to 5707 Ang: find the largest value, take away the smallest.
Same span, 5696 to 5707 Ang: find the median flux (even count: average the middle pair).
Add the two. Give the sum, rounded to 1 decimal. 24.7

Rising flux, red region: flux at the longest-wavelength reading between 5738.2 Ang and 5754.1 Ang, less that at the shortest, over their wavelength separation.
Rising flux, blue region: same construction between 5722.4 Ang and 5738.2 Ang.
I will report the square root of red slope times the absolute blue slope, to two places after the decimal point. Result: 0.32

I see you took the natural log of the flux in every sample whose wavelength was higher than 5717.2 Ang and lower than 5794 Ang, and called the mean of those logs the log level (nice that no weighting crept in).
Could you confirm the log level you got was 3.22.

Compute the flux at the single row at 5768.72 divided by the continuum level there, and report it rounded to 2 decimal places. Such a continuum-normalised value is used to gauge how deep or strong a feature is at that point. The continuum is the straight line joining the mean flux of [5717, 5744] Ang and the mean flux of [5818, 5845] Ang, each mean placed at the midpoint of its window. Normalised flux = 1.06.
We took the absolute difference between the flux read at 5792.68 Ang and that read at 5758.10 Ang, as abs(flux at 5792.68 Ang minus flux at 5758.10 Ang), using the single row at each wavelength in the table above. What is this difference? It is 0.3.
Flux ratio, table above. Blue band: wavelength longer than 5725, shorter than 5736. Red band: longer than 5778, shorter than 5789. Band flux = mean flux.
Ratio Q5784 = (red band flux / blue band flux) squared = 1.02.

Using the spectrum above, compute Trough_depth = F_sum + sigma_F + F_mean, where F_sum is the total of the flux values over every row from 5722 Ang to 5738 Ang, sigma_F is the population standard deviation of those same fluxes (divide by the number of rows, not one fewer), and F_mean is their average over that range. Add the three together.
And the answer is 173.3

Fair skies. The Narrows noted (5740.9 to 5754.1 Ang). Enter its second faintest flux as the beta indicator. 25.74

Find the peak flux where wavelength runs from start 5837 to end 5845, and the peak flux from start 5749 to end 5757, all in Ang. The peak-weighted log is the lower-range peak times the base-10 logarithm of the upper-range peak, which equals 38.8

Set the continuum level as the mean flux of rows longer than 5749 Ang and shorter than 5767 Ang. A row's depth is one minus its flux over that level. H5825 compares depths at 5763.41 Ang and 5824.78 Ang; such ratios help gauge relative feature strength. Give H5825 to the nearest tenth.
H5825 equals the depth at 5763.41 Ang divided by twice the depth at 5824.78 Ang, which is -0.1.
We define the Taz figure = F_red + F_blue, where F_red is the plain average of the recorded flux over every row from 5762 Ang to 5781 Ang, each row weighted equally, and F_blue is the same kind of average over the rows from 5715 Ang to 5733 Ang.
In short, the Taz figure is 49.4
